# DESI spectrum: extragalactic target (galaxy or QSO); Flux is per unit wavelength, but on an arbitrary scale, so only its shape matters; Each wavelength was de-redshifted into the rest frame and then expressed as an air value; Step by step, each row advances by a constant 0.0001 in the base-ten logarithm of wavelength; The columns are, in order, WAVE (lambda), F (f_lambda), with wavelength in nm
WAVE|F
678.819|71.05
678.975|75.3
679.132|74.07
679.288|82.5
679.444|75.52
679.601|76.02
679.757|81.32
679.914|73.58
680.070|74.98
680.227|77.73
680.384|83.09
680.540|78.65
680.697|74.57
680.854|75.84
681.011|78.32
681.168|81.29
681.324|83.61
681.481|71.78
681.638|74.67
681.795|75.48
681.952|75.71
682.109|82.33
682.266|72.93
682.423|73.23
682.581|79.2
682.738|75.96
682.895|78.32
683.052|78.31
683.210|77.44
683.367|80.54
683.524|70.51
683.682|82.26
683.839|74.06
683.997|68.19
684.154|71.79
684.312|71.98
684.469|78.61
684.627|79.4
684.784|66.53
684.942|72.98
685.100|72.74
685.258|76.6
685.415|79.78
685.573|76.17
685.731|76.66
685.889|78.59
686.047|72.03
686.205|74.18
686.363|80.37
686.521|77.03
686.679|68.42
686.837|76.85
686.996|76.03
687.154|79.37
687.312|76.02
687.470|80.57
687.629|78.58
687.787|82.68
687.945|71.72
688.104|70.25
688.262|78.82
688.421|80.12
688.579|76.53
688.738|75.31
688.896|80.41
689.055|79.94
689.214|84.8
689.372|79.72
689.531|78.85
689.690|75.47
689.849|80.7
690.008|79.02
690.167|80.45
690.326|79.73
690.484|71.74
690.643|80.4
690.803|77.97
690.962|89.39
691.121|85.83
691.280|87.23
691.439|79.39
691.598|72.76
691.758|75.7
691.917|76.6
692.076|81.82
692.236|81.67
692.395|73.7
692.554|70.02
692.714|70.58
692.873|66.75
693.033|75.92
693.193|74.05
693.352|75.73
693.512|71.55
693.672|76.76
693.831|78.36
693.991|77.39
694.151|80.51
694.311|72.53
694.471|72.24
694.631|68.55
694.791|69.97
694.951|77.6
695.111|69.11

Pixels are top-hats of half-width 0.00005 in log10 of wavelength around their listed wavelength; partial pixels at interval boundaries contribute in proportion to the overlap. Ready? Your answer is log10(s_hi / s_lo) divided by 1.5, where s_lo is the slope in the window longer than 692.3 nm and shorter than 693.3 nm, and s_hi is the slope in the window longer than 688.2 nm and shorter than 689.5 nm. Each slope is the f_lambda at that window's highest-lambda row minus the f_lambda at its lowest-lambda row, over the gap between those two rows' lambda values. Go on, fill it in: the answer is 0.2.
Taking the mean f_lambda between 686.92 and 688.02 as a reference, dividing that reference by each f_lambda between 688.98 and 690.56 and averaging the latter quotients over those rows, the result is 0.99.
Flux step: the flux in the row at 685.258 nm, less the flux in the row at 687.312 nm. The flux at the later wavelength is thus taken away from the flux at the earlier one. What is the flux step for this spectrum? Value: 1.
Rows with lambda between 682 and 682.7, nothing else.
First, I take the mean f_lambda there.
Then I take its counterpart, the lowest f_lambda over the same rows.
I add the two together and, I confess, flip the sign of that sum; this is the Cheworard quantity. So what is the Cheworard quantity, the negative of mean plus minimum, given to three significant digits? -150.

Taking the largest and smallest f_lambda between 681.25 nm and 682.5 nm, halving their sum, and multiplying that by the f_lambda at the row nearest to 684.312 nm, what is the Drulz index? 5592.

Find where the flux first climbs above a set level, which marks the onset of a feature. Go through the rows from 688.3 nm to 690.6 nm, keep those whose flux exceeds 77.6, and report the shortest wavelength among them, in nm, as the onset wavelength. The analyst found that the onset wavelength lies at 688.421 nm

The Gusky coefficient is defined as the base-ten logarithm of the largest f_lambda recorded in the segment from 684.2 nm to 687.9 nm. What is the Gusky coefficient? 1.92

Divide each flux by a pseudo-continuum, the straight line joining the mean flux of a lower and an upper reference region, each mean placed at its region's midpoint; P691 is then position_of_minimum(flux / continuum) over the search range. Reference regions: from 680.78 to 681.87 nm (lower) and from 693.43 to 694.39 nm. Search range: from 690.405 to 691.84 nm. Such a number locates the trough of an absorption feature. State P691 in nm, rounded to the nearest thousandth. 690.484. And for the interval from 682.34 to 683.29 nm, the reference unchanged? 682.423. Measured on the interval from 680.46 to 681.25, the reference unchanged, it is 680.697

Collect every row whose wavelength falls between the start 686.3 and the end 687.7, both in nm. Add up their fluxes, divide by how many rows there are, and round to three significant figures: 77.0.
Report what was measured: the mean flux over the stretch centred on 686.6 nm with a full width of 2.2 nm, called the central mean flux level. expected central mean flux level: 76.5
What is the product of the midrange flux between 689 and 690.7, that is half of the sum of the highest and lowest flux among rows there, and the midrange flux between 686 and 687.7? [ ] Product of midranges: 5831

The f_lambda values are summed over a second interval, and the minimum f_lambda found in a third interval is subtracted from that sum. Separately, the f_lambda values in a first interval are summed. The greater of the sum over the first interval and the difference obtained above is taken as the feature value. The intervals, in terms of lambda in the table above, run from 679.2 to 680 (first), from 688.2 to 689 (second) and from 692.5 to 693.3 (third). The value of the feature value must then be 389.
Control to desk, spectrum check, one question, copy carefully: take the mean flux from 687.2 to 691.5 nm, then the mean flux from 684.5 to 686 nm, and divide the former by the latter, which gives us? 1.051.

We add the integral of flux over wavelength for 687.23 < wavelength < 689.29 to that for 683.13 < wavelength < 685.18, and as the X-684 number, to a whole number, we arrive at 313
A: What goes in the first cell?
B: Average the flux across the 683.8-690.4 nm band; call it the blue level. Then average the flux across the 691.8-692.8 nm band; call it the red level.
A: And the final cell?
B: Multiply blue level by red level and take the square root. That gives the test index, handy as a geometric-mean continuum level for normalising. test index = 76.2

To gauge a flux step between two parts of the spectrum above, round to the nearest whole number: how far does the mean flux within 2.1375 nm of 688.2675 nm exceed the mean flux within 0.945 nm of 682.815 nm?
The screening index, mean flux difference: 1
